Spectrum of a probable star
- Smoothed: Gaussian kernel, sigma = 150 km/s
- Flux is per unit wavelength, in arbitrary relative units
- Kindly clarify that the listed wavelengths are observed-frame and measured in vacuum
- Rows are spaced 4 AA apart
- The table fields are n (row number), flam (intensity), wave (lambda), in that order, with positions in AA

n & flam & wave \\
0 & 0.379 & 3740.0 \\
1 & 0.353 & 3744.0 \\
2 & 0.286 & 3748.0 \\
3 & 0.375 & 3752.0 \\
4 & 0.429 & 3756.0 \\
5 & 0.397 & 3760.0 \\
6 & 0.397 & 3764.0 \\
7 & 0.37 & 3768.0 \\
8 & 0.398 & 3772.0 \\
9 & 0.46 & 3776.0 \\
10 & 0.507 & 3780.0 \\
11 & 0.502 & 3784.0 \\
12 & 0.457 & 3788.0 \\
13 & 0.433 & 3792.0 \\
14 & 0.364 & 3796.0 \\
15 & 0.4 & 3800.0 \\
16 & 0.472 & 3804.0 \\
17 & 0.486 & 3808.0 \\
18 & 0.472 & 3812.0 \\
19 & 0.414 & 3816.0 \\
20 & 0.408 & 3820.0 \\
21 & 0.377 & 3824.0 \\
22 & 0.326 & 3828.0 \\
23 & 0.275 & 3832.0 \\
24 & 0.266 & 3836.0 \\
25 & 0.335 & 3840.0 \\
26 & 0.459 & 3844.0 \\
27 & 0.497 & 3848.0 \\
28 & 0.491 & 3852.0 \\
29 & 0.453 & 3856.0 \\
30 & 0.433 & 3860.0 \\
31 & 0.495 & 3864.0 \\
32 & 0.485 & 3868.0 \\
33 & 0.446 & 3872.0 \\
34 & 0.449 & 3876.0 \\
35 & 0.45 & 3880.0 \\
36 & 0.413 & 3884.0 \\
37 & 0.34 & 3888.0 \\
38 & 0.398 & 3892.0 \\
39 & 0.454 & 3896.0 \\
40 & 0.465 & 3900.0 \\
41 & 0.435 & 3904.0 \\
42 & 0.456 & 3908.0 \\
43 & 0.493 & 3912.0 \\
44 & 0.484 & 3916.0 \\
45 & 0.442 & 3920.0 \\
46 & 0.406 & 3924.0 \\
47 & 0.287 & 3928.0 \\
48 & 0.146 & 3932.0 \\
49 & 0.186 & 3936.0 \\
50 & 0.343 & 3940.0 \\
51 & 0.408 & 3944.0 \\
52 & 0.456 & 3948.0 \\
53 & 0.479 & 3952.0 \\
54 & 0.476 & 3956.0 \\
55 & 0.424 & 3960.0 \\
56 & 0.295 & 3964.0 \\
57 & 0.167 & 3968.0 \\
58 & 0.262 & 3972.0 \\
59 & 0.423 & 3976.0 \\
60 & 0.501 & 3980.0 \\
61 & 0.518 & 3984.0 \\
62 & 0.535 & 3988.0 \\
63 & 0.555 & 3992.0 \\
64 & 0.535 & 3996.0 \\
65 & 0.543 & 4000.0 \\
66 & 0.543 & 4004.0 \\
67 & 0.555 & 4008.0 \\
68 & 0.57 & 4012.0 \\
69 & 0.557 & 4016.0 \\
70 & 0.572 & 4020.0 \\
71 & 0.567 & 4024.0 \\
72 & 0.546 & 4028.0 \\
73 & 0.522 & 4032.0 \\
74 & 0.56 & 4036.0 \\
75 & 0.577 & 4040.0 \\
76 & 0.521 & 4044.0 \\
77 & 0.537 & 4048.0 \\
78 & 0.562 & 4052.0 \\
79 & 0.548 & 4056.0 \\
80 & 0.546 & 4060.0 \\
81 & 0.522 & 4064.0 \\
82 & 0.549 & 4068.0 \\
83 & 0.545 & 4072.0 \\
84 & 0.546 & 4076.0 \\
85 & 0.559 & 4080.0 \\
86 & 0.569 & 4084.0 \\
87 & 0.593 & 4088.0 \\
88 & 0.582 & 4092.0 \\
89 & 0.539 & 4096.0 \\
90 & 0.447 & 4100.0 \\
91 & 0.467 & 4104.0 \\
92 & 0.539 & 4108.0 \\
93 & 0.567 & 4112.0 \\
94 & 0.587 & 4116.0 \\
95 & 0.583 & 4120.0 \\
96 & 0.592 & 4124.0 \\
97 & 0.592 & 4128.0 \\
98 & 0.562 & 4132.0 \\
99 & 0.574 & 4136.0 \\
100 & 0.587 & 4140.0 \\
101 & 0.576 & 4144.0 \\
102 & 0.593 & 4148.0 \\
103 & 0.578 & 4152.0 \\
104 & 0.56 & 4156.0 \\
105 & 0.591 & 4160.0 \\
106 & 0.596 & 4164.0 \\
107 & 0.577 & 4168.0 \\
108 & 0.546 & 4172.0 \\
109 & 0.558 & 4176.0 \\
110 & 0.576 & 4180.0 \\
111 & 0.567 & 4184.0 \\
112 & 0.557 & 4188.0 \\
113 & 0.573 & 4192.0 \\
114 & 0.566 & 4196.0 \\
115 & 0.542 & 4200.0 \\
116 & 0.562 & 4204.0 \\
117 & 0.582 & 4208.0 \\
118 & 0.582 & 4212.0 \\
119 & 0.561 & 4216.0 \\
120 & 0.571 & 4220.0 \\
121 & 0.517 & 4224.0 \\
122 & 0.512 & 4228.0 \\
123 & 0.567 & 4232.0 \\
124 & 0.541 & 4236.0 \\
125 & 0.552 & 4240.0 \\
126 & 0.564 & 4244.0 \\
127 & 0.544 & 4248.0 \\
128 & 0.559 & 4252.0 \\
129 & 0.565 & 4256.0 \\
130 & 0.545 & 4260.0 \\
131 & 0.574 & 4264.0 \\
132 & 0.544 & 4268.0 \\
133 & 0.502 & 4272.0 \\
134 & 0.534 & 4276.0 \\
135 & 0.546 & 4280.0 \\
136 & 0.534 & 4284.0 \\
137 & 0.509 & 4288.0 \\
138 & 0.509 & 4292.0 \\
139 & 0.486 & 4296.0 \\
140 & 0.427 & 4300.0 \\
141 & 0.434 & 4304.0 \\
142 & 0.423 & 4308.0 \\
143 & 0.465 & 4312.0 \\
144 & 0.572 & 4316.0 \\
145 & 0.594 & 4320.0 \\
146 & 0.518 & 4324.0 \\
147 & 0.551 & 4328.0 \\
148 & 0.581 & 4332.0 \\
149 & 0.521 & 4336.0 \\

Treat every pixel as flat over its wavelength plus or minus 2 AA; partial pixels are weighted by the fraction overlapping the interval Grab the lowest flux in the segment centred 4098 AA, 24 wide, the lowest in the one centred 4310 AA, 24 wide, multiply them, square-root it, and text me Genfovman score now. 0.43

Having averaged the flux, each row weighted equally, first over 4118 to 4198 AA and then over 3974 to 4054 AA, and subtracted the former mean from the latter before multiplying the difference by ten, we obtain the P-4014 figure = -0.4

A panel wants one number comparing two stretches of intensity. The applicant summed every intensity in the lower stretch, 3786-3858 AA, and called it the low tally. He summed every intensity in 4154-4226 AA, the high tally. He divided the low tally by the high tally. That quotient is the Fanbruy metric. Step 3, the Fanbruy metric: 0.73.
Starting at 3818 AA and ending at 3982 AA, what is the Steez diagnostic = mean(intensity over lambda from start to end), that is 0.40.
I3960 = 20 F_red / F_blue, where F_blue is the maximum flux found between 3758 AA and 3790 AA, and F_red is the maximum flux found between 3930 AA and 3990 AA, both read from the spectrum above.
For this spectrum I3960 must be 21.1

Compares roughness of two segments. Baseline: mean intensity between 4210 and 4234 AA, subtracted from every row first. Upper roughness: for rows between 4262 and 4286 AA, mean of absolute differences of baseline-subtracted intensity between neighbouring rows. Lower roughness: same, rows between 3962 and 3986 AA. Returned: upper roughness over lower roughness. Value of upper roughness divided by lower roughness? 0.27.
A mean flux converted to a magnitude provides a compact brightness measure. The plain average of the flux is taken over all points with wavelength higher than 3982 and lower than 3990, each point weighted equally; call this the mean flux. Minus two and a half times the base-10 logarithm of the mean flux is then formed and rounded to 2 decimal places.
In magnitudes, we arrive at 0.70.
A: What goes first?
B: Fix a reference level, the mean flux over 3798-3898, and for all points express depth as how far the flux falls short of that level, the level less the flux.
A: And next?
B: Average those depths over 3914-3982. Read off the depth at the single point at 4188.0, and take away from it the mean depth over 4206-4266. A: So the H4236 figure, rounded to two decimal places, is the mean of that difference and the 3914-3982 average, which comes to 0.03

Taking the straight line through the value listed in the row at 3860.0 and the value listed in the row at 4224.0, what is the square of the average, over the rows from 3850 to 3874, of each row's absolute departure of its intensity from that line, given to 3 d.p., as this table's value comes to 0.001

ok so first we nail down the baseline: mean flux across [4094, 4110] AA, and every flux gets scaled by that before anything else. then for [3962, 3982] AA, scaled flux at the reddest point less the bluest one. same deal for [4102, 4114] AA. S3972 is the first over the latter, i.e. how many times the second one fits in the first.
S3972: 2.1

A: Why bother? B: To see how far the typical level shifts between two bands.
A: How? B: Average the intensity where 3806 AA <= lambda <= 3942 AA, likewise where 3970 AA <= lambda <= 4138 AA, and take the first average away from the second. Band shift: 0.13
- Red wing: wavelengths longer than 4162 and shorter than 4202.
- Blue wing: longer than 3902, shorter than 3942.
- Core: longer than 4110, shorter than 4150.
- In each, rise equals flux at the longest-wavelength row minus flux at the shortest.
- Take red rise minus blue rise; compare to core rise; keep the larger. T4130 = 0.04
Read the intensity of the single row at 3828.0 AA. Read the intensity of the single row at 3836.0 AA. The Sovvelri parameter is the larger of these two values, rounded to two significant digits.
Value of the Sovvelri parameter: 0.33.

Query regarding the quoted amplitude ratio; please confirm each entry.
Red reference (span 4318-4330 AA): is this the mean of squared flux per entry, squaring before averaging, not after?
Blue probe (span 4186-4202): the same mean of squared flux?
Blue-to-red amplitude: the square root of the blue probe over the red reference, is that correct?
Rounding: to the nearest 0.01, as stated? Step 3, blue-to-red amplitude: 1.01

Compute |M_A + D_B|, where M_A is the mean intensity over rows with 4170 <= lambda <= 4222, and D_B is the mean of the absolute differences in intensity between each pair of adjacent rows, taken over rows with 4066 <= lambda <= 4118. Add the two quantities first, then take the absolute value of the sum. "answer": 0.593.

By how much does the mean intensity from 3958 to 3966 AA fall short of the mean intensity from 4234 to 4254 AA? 0.19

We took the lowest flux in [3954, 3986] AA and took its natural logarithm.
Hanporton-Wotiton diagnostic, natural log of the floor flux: -1.79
